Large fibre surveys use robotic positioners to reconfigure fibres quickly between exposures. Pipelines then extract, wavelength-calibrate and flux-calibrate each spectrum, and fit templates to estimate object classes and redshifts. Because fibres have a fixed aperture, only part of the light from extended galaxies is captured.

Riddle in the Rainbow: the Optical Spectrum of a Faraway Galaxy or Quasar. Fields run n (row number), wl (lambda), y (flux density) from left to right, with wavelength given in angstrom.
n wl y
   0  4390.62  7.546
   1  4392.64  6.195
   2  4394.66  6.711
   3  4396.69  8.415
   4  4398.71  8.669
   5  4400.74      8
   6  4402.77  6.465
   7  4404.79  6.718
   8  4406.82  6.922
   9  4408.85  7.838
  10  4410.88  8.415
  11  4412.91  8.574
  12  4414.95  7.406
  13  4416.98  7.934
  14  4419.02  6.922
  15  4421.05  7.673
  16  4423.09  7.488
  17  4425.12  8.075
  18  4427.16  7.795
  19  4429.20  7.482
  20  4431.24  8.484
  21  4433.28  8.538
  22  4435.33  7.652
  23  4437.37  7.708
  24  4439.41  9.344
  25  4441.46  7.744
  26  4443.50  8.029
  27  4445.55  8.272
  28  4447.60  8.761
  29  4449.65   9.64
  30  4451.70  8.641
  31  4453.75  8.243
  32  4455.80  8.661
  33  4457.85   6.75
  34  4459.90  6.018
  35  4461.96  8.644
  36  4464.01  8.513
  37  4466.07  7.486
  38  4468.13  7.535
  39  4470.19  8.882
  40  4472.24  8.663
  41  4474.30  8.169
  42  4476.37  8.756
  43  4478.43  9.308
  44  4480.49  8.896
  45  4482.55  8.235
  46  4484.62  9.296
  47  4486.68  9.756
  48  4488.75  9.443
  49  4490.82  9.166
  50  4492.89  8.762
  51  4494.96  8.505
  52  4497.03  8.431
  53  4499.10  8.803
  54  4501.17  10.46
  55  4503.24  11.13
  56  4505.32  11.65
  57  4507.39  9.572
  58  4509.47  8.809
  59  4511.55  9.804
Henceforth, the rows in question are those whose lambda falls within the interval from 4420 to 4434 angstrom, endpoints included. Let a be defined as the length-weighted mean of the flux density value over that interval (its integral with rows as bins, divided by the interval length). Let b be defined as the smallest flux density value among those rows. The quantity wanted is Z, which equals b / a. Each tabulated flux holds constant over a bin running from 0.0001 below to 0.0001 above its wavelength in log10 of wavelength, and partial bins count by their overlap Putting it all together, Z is 0.944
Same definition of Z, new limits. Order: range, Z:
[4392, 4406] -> 0.844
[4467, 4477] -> 0.900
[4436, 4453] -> 0.907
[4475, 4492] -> 0.907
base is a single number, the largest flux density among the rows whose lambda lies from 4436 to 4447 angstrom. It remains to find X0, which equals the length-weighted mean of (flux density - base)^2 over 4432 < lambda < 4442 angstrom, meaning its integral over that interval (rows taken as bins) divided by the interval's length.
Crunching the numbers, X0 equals 1.7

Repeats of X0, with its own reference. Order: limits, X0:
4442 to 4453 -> 0.8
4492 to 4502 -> 0.7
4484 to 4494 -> 0.1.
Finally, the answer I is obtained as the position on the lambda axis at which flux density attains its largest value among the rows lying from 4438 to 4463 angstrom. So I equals 4449.65 angstrom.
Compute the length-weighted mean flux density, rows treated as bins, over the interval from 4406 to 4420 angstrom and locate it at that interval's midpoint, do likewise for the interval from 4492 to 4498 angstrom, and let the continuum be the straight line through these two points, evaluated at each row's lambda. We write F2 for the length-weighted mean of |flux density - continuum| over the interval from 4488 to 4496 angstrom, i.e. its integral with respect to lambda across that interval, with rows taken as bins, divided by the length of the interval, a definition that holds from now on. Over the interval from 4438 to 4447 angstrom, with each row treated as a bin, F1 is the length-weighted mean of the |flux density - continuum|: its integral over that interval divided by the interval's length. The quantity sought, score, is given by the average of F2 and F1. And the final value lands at 0.46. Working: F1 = 0.5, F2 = 0.45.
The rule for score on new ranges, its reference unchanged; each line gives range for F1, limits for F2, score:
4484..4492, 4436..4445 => 0.69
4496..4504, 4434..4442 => 0.84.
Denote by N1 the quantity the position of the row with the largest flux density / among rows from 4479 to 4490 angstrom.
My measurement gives 4486.68 angstrom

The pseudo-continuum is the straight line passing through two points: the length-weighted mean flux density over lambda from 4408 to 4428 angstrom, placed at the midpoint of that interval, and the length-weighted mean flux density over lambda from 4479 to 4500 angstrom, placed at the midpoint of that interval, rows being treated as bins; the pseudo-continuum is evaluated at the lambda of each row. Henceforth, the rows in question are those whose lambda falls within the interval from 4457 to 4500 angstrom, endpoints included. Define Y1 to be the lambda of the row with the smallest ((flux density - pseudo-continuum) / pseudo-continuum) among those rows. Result 4459.90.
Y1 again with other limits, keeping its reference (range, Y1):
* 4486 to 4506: 4497.03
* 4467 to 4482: 4468.13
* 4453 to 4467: 4459.90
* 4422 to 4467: 4459.90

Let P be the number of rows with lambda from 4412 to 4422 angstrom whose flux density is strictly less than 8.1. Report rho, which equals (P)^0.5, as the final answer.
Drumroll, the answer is 2.0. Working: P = 4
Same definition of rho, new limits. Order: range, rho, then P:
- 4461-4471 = 1.4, 2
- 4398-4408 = 2.0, 4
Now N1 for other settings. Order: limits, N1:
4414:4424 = 4416.98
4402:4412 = 4410.88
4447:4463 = 4449.65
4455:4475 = 4470.19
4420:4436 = 4433.28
